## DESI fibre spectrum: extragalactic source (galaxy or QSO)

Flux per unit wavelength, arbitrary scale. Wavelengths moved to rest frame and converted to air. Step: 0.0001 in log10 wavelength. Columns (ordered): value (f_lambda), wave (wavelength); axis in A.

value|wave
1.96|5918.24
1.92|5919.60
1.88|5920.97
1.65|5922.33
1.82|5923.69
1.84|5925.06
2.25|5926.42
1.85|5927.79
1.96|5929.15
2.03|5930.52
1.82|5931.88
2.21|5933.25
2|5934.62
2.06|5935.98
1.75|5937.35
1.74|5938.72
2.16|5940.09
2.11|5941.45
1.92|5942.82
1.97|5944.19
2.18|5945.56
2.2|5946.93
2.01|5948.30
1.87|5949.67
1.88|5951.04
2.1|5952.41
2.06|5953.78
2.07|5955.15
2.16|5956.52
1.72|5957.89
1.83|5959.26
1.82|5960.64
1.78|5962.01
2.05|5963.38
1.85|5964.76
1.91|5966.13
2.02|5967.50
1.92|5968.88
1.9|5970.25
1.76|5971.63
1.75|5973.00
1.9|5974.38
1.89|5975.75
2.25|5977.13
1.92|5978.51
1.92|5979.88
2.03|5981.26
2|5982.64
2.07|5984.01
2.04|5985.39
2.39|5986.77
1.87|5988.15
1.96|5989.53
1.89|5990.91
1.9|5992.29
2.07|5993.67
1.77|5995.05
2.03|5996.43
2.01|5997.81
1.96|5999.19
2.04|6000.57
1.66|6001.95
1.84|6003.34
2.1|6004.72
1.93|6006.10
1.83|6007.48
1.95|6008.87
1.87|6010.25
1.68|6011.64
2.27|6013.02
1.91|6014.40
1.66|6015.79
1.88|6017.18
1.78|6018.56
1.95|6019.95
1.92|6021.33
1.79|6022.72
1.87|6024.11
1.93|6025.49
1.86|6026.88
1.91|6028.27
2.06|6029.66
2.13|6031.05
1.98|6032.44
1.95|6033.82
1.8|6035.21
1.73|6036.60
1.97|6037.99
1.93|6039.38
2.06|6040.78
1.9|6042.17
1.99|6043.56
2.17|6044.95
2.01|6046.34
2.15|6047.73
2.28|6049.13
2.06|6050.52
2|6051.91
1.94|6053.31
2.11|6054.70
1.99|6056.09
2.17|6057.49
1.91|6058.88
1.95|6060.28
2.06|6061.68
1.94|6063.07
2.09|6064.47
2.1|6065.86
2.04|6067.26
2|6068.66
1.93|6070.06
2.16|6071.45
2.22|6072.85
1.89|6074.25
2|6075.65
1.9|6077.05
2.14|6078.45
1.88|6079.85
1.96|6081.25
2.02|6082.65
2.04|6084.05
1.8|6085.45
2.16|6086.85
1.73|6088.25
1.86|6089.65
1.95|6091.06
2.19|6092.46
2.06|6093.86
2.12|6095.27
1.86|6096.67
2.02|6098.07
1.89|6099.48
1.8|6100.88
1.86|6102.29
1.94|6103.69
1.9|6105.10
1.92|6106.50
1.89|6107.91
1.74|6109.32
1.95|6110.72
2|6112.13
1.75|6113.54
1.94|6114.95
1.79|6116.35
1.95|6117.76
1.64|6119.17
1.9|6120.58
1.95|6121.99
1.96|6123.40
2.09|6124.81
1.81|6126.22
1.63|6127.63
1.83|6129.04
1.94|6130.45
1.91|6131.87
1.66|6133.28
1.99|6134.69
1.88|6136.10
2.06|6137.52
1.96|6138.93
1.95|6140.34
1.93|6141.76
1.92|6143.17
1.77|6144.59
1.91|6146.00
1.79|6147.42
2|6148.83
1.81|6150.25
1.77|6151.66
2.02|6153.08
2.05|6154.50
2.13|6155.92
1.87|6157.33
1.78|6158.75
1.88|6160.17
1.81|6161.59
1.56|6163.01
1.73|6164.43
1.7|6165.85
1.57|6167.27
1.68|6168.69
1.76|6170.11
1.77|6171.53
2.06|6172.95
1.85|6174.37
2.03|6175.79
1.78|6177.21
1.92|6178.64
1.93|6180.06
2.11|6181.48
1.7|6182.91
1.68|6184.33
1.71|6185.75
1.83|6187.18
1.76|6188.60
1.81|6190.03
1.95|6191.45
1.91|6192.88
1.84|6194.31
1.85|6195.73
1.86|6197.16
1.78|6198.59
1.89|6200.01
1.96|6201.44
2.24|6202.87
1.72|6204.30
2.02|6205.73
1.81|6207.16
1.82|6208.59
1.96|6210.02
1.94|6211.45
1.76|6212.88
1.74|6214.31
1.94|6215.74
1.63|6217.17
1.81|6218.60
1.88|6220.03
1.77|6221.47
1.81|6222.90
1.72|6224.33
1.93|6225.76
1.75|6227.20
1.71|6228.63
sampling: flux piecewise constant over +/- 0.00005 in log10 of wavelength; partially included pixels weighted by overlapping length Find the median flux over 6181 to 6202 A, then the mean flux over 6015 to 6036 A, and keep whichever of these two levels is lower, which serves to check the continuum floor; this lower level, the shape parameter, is 1.84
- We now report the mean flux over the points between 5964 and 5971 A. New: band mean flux 1.92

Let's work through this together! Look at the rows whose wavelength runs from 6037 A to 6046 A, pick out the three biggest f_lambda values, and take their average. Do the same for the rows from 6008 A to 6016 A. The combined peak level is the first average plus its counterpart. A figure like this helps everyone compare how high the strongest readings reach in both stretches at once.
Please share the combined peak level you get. 4.12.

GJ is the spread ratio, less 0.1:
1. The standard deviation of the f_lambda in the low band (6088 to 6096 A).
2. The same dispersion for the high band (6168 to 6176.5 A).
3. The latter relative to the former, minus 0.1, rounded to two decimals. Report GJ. 0.80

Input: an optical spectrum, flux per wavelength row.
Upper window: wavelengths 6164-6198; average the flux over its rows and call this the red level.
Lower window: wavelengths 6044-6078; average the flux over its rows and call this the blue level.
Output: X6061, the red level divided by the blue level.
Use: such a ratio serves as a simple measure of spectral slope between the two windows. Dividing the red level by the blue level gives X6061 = 0.89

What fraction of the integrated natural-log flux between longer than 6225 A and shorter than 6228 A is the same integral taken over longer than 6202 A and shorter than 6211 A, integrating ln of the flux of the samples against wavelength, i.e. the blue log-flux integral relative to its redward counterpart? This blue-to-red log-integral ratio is 3.2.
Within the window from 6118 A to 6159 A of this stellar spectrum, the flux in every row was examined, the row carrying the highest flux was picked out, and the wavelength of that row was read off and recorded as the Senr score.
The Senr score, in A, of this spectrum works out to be 6155.92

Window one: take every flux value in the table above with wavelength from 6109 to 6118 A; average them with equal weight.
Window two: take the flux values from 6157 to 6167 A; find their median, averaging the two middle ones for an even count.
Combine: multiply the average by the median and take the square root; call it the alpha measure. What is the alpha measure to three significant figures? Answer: 1.83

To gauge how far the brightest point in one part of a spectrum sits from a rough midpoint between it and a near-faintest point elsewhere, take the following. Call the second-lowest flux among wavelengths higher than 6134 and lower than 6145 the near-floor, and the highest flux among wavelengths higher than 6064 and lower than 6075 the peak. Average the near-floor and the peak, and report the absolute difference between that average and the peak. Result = 0.170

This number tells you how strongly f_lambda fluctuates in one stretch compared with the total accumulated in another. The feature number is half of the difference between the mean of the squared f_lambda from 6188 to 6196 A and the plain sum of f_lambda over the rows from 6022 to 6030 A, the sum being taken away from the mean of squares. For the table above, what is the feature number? -3.99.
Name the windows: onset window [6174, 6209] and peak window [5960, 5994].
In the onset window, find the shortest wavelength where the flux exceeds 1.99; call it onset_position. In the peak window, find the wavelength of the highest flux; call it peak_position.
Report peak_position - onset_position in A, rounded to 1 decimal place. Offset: -189.0 A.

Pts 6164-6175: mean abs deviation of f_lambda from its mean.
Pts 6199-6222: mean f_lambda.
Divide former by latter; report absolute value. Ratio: 0.052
